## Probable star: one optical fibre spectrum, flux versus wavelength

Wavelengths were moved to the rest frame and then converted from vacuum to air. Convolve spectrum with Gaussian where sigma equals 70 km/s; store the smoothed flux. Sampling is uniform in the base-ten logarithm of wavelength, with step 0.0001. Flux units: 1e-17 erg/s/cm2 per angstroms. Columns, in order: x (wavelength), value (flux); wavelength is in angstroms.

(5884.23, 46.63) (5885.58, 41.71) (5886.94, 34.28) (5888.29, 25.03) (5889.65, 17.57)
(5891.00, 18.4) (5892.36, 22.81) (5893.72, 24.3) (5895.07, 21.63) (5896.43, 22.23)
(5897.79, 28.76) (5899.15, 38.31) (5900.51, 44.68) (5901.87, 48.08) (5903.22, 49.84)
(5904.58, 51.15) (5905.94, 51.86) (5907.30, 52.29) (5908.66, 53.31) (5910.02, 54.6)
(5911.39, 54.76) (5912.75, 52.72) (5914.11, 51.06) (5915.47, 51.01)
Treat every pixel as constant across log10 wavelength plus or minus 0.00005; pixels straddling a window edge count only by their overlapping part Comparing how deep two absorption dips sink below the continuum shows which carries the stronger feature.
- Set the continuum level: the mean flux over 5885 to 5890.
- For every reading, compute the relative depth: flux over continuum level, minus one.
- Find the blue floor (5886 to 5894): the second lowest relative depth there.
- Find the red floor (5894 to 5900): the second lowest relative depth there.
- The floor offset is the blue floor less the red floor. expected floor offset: -0.13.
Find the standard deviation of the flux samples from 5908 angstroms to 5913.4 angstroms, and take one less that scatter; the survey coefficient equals 0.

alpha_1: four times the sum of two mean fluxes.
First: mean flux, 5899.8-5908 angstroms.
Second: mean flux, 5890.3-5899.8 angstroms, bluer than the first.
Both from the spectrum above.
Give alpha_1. 299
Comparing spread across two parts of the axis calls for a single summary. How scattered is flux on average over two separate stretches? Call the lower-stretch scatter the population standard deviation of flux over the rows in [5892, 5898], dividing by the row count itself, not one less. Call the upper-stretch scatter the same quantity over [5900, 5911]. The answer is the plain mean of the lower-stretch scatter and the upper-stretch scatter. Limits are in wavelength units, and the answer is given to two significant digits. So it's 2.8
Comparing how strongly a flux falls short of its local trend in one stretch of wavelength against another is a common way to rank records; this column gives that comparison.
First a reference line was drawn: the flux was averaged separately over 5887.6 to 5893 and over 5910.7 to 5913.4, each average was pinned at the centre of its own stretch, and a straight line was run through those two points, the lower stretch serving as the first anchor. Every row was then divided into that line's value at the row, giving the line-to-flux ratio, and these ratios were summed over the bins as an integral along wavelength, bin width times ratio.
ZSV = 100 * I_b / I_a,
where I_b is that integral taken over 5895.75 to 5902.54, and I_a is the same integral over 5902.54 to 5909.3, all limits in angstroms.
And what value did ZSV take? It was 116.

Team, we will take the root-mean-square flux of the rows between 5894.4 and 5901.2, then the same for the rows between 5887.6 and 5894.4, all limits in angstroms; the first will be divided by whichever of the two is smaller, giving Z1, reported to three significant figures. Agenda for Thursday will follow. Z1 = 1.48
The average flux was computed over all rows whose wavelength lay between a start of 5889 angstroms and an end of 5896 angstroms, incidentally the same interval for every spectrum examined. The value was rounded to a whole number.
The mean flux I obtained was 21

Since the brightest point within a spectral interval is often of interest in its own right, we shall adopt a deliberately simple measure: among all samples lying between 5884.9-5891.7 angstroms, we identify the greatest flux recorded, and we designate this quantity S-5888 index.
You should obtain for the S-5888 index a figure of 41.71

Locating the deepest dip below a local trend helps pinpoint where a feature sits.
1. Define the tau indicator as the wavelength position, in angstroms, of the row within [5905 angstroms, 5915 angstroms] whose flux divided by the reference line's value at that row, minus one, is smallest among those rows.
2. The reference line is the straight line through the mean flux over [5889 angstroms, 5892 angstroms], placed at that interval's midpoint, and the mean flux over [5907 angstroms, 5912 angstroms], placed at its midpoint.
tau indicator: 5914.11 angstroms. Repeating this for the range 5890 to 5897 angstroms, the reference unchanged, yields 5896.43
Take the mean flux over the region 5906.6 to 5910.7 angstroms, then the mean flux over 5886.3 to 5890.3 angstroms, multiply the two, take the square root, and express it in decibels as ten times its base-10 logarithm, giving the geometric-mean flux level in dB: 15.7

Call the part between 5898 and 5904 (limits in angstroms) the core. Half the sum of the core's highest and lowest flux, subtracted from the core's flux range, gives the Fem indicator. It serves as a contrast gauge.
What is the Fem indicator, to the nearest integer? -33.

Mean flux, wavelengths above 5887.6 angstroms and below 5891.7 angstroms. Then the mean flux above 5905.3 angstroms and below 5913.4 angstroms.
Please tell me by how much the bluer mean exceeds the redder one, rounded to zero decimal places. -33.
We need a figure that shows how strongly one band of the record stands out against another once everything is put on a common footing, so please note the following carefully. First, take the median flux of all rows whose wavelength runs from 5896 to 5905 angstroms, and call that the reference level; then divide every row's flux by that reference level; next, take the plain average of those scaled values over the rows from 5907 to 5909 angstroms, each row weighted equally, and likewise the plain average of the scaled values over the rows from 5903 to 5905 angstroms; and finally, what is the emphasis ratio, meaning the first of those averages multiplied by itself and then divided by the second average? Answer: 1.2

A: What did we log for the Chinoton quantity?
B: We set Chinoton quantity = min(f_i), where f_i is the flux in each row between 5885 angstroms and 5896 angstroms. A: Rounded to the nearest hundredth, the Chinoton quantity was 17.57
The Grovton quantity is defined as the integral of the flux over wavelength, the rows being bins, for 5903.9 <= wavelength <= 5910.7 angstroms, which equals 358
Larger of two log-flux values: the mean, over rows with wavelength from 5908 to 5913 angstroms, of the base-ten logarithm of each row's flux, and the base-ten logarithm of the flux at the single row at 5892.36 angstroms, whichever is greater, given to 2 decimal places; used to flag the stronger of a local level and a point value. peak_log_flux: 1.73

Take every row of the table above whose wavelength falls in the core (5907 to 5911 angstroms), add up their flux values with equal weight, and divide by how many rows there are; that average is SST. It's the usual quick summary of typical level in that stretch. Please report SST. 53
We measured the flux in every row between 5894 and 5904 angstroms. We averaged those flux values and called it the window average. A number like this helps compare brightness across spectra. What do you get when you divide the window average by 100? 0.36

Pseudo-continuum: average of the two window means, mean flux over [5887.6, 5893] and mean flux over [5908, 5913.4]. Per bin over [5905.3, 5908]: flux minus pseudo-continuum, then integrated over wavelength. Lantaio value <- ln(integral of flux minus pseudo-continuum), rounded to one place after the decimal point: 3.7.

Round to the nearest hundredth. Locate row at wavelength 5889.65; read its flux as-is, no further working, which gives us 17.57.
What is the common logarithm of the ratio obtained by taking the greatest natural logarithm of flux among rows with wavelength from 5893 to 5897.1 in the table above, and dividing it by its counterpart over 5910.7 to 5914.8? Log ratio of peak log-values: -0.099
